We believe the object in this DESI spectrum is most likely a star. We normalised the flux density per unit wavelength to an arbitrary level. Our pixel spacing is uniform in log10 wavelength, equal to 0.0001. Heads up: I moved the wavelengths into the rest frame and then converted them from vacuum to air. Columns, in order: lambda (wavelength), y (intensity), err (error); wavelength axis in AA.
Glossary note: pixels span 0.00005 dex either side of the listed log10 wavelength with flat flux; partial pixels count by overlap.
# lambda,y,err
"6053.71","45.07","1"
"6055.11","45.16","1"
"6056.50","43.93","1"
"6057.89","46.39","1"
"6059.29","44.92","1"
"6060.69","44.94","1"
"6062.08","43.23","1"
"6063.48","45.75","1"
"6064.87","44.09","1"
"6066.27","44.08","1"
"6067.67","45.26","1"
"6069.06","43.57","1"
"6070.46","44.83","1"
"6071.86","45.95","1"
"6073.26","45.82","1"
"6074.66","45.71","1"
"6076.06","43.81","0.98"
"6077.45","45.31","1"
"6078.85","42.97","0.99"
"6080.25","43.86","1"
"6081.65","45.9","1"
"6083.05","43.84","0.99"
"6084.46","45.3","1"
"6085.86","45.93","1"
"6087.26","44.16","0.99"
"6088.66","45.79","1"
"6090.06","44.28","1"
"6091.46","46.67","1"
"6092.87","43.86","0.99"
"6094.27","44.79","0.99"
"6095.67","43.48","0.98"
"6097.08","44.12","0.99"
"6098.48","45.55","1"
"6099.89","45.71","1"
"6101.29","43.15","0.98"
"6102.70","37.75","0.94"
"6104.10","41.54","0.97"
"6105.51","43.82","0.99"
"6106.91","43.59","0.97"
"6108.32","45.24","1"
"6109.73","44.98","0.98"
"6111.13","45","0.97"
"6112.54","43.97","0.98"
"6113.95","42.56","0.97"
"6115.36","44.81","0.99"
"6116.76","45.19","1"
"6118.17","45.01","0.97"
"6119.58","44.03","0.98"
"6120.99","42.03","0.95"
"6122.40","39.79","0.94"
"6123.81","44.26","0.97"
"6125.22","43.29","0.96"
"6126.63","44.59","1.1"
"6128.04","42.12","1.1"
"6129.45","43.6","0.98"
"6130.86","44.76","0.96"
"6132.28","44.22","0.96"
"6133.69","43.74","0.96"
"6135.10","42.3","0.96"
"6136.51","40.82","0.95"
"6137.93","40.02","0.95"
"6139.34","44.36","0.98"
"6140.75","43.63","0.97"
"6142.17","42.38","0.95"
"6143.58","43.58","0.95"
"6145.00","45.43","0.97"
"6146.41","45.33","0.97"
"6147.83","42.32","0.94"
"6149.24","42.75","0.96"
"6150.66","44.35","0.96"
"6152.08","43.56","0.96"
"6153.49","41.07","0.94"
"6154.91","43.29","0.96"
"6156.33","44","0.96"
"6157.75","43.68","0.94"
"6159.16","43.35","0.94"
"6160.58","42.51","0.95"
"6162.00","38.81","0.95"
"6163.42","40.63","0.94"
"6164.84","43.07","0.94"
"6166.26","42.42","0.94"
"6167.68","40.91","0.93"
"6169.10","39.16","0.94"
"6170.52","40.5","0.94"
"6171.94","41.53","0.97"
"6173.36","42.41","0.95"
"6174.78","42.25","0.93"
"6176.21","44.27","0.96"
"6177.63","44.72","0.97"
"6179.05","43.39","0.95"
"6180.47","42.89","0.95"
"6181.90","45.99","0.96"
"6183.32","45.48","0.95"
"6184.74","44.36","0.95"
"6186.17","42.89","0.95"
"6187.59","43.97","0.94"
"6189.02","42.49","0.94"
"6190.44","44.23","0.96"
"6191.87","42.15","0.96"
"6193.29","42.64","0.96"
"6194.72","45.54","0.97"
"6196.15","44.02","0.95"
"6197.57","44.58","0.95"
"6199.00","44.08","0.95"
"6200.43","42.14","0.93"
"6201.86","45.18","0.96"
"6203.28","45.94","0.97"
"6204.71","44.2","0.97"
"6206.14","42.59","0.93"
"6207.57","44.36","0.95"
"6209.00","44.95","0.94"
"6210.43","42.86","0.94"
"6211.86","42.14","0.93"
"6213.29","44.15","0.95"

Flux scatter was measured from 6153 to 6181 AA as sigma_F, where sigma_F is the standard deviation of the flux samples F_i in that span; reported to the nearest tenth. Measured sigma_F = 1.6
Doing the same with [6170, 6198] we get 1.4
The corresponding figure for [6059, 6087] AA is 1.0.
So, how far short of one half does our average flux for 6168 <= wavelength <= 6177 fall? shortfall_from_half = -41.2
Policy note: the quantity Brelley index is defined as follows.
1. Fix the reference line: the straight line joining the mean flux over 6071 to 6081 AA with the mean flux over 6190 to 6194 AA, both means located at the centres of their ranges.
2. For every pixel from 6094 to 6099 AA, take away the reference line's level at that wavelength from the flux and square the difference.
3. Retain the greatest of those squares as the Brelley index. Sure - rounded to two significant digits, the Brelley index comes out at 1.2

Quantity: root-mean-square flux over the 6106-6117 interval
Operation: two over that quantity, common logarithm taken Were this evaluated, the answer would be -1.35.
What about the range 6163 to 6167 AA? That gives -1.32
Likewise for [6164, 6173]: -1.31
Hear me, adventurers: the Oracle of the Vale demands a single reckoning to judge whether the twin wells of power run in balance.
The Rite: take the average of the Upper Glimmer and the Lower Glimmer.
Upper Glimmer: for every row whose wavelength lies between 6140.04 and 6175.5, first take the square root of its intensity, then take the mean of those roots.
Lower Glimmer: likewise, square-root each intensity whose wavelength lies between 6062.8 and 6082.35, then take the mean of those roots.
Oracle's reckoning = 6.61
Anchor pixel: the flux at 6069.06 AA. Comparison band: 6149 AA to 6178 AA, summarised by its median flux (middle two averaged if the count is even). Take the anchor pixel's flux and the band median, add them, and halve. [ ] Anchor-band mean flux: 43.0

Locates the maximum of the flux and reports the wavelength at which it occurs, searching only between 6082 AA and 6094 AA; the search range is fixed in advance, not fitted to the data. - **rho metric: 6091.46 AA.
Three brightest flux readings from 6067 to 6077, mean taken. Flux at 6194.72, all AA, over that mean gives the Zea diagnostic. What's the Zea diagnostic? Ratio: 0.994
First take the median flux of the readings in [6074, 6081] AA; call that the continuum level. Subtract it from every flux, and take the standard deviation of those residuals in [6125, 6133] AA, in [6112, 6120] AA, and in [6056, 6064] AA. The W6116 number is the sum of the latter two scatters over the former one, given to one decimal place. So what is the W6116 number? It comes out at 2.2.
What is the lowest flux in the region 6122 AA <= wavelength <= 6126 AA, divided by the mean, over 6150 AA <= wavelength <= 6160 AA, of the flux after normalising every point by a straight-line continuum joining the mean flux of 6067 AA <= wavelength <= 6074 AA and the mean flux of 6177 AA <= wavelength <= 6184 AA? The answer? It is 41.0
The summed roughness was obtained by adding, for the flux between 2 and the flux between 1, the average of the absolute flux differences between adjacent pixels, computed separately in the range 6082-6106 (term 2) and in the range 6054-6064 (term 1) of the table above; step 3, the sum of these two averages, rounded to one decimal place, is 3.5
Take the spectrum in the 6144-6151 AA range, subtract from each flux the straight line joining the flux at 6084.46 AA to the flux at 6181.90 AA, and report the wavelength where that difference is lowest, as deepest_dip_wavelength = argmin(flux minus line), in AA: 6147.83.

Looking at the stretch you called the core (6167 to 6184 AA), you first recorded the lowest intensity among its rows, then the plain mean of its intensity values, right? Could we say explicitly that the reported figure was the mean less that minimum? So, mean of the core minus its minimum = 3.6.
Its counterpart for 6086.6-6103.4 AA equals 6.4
